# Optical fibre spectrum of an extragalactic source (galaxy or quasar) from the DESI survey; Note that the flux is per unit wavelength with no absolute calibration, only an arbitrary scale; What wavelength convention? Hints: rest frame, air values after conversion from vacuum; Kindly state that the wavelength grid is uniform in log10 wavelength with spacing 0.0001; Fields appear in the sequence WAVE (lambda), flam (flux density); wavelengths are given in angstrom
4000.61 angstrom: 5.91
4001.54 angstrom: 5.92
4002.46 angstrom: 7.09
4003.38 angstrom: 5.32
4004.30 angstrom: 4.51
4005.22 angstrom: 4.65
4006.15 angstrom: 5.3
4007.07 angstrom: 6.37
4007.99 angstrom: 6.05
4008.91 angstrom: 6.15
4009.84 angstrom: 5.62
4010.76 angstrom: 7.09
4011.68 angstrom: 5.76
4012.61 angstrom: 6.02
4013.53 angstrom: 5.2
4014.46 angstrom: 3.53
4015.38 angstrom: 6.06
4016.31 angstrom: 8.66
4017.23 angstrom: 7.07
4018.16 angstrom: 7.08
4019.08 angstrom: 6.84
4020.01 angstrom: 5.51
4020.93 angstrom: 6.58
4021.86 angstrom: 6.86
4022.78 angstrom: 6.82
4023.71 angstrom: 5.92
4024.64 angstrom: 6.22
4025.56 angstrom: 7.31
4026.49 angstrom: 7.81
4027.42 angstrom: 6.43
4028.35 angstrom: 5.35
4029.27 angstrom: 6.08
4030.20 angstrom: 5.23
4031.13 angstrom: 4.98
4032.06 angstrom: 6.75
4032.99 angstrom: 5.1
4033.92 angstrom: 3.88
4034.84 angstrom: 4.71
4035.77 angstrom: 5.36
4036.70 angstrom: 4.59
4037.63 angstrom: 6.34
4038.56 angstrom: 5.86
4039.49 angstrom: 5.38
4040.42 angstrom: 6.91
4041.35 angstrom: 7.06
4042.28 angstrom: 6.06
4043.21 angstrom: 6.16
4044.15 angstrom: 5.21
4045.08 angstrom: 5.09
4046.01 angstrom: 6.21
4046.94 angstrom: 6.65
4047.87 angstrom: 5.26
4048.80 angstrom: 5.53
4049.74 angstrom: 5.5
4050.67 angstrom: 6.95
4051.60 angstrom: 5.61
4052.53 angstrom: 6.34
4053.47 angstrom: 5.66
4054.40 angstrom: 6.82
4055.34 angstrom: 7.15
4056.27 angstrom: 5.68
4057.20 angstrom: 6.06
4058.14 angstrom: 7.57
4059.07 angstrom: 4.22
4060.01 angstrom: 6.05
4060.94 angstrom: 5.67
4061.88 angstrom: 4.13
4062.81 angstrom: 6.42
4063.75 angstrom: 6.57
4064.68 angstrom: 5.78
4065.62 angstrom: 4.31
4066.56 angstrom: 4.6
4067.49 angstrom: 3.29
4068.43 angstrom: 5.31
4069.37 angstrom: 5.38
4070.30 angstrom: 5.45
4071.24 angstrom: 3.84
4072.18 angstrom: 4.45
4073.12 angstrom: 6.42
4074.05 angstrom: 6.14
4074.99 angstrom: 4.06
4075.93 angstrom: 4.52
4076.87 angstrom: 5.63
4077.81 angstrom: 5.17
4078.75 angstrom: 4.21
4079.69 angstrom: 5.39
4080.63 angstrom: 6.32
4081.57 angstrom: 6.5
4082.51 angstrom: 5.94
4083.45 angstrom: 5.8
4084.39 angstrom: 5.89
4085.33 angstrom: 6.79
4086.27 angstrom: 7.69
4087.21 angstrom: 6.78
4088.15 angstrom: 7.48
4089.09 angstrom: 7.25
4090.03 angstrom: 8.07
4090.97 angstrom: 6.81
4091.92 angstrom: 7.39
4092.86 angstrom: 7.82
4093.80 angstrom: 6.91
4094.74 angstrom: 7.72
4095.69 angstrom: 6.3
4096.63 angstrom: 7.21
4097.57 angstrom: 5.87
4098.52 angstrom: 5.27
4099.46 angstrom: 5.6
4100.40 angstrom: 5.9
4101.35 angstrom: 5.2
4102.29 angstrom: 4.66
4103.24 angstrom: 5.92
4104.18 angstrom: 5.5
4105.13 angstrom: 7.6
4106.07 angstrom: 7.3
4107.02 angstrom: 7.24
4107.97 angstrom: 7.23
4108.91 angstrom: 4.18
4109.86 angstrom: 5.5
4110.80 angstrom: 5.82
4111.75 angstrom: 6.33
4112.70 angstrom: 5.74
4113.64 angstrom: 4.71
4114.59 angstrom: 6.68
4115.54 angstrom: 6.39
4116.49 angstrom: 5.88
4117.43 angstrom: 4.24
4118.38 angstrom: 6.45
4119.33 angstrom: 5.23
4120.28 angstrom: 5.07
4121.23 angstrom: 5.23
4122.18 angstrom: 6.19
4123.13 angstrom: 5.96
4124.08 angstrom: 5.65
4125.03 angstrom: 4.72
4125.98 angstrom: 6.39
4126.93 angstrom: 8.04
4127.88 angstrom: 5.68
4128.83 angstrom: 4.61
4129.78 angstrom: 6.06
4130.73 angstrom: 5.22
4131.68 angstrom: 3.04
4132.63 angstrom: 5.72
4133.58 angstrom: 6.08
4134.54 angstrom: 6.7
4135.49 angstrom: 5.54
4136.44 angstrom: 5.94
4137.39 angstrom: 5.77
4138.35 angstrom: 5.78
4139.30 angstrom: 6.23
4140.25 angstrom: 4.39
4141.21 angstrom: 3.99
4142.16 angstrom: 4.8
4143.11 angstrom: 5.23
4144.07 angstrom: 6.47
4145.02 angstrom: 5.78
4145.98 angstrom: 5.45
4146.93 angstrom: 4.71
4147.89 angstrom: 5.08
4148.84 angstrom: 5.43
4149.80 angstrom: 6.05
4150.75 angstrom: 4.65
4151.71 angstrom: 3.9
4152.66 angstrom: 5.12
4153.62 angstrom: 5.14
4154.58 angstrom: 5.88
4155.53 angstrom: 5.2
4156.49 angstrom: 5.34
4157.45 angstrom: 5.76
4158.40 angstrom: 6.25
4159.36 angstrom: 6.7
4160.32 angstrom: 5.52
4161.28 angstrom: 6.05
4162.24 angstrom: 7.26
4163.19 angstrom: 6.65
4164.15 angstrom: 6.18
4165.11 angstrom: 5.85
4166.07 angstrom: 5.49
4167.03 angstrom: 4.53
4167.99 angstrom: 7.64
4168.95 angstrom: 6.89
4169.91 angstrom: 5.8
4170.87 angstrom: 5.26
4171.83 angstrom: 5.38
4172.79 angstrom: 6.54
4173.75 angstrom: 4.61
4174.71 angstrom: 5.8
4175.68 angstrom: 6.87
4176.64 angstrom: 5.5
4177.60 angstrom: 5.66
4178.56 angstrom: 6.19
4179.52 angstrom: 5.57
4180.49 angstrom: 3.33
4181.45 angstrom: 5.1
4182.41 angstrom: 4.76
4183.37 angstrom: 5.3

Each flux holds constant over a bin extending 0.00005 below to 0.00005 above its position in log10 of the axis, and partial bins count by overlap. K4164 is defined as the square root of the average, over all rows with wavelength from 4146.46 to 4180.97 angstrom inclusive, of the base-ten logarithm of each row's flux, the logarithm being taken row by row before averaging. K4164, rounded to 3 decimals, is 0.864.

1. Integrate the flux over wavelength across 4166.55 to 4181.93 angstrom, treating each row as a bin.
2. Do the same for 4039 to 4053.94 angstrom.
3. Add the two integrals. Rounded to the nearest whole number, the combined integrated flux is 176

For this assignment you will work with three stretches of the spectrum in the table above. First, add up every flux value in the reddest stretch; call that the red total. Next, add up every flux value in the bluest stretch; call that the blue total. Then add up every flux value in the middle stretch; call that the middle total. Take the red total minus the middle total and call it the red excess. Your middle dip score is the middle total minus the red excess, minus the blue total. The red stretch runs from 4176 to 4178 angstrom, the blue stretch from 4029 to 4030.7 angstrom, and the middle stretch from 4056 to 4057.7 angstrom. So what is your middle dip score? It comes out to 1.0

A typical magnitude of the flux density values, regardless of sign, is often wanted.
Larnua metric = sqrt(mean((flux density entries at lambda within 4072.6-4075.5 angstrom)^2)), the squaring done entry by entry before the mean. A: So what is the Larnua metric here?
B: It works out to 5.6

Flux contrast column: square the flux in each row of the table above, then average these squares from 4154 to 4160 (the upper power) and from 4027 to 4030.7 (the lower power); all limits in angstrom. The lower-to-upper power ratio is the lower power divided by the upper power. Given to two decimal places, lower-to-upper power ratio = 0.97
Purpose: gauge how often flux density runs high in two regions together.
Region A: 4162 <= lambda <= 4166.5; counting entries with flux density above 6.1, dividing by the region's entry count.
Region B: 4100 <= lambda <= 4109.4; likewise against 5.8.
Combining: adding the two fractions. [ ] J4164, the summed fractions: 1.2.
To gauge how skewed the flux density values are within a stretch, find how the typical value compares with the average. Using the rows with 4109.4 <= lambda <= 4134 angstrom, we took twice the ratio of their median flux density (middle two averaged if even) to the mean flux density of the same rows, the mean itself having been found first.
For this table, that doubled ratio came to 2.03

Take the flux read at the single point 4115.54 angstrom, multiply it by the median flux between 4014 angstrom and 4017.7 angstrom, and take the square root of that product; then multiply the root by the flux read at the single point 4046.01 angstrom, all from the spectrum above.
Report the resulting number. 40.2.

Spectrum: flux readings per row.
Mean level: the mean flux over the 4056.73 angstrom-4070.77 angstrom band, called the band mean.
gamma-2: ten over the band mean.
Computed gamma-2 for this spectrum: 1.86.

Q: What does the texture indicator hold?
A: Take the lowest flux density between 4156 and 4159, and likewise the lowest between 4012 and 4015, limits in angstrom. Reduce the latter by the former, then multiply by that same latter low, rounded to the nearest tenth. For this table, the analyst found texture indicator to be -6.4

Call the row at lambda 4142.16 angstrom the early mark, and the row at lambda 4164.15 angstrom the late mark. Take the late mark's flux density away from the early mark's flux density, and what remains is -1.4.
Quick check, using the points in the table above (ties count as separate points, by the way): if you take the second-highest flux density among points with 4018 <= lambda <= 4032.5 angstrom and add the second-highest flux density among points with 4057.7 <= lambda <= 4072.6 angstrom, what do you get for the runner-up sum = 13.9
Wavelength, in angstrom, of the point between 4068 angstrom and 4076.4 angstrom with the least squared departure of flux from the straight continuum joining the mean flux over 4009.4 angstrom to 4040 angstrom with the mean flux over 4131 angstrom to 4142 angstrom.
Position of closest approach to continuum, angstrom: 4070.30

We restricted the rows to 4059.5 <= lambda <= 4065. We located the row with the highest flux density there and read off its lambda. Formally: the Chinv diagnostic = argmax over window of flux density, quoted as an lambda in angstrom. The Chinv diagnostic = 4063.75 angstrom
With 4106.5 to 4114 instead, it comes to 4107.02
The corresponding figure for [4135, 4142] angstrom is 4139.30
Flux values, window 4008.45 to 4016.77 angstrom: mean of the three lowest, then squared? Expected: 22.9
